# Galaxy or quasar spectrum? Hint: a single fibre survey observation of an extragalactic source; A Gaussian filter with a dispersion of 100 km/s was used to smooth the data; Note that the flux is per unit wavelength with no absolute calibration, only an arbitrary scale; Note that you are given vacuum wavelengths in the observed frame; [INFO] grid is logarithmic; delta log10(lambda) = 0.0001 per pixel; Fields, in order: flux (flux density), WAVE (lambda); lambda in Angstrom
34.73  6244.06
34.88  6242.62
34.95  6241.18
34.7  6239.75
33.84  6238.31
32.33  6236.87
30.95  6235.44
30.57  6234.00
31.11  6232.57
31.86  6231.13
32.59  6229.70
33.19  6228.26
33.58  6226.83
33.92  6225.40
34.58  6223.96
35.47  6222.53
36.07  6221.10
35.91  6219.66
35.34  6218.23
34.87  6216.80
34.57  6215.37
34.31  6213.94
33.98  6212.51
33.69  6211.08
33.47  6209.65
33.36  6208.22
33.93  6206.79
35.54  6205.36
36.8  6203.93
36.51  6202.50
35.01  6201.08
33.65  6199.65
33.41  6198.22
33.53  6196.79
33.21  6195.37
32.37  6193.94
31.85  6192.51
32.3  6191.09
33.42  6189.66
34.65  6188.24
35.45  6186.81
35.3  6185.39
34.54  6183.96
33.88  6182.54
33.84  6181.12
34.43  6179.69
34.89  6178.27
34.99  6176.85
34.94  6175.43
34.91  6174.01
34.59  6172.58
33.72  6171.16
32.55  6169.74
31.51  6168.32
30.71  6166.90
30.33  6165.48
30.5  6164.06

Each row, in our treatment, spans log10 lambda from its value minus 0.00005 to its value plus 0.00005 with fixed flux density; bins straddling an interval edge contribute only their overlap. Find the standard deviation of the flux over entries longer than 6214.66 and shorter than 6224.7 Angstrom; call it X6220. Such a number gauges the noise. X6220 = 0.6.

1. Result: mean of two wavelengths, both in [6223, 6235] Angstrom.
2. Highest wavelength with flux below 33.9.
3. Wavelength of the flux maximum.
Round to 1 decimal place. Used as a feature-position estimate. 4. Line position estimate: 6229.0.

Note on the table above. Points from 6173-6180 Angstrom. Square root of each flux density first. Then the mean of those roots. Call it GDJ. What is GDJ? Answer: 5.90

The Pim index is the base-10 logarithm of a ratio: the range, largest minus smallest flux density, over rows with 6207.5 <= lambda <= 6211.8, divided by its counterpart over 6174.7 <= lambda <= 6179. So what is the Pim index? 0.5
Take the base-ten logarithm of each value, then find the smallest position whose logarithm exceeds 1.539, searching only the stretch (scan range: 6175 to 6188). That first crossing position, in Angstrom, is 6175.43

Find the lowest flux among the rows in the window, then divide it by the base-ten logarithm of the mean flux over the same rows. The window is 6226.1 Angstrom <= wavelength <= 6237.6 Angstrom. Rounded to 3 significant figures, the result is 20.3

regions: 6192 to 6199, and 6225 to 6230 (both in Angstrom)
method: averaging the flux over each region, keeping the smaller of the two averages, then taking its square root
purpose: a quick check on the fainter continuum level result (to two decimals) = 5.73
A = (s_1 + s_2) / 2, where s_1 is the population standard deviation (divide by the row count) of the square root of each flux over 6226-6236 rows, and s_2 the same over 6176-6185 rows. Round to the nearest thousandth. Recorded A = 0.067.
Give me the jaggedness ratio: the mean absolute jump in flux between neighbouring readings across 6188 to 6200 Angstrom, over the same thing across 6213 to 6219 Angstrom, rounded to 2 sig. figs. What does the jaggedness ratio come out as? 1.8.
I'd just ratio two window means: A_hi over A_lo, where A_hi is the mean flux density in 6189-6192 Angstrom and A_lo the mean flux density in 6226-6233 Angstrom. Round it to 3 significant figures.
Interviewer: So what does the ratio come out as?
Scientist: 1.01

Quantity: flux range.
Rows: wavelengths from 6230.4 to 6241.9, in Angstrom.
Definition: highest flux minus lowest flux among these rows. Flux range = 4.4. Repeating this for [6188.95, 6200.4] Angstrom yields 1.8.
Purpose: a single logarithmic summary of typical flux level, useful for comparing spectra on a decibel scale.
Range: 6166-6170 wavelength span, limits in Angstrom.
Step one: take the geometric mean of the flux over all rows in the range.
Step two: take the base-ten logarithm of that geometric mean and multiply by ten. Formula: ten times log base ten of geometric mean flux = 15.0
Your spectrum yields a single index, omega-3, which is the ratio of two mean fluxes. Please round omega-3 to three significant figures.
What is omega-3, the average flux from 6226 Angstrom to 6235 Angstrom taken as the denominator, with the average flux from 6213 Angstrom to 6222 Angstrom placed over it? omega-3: 1.09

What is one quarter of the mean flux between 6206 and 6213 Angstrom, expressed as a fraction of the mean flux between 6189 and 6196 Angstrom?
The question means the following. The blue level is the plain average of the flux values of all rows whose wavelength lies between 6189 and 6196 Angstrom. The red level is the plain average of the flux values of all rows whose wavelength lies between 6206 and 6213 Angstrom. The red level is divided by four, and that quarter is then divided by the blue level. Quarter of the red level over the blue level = 0.258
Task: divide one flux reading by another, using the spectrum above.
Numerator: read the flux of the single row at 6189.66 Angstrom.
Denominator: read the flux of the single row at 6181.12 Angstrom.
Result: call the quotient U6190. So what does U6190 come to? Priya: 0.99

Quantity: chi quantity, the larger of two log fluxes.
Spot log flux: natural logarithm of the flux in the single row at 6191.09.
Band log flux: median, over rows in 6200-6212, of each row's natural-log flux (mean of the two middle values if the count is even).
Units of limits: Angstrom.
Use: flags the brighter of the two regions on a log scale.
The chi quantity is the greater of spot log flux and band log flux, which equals 3.54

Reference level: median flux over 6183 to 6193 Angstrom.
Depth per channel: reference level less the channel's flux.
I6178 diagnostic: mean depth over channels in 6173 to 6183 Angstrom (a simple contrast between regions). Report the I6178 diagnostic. 0.0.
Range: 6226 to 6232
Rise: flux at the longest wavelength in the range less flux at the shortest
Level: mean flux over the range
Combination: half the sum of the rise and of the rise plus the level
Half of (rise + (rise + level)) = 14.7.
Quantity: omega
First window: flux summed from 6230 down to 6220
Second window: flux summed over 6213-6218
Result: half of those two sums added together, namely 172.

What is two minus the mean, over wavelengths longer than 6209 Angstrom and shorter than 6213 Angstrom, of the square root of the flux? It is -3.81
